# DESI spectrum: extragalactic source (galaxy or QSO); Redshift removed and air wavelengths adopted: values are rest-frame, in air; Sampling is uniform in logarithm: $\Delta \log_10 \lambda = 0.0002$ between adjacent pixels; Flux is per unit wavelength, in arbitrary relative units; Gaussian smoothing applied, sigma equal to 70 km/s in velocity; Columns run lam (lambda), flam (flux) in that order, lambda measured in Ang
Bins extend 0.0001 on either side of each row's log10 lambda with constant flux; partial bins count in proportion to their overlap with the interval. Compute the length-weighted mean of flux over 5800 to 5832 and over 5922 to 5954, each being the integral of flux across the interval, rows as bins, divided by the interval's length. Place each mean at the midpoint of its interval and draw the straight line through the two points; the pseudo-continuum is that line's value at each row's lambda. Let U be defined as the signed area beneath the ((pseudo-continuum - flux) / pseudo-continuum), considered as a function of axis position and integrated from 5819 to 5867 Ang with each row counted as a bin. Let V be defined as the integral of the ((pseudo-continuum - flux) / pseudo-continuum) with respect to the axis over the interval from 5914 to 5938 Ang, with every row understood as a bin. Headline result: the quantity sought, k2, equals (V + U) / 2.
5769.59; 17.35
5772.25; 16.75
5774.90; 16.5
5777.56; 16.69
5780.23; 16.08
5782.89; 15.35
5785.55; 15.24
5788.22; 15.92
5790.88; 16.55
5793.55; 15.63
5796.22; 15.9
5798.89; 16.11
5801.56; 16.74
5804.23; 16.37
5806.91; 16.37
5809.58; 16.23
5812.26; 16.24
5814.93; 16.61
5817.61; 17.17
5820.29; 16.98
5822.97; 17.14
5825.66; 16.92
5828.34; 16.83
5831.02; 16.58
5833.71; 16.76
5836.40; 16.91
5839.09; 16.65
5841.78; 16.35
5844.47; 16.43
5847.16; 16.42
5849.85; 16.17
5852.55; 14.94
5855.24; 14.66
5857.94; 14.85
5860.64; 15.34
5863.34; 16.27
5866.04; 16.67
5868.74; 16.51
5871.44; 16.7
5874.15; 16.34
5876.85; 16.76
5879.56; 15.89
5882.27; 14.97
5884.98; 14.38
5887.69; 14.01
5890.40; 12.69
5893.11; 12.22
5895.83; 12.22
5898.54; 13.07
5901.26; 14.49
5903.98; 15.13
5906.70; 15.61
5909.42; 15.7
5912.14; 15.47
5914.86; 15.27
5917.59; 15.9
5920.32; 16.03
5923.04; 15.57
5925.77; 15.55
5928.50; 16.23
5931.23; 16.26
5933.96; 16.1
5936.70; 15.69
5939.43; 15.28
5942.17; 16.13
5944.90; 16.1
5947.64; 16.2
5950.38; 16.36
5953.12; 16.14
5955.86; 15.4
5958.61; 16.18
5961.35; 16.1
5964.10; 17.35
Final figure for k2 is 0.5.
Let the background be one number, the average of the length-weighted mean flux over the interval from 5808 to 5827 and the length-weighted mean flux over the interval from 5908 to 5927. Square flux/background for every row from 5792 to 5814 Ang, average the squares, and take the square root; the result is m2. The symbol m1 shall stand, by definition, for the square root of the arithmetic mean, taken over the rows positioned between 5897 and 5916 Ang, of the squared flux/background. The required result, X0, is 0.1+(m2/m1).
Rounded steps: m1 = 0.93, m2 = 1.00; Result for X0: 1.18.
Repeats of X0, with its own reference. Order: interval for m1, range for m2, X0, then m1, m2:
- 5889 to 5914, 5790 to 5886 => 1.25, 0.87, 1.00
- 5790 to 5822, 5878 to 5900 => 0.94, 1.01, 0.85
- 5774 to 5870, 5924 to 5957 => 1.08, 1.00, 0.99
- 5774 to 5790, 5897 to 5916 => 1.04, 0.99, 0.93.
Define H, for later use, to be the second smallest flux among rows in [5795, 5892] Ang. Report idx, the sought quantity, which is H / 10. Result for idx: 1.40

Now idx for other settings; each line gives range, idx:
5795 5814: 1.61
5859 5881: 1.59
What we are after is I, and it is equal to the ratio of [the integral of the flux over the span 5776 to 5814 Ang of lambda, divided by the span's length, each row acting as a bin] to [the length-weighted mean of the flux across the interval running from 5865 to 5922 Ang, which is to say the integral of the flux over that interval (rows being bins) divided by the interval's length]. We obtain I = 1.07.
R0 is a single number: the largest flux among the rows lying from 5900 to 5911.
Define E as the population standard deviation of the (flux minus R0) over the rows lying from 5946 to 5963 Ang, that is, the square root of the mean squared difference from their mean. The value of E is 0.31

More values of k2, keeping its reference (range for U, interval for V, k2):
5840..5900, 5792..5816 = 2.5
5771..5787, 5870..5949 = 2.6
